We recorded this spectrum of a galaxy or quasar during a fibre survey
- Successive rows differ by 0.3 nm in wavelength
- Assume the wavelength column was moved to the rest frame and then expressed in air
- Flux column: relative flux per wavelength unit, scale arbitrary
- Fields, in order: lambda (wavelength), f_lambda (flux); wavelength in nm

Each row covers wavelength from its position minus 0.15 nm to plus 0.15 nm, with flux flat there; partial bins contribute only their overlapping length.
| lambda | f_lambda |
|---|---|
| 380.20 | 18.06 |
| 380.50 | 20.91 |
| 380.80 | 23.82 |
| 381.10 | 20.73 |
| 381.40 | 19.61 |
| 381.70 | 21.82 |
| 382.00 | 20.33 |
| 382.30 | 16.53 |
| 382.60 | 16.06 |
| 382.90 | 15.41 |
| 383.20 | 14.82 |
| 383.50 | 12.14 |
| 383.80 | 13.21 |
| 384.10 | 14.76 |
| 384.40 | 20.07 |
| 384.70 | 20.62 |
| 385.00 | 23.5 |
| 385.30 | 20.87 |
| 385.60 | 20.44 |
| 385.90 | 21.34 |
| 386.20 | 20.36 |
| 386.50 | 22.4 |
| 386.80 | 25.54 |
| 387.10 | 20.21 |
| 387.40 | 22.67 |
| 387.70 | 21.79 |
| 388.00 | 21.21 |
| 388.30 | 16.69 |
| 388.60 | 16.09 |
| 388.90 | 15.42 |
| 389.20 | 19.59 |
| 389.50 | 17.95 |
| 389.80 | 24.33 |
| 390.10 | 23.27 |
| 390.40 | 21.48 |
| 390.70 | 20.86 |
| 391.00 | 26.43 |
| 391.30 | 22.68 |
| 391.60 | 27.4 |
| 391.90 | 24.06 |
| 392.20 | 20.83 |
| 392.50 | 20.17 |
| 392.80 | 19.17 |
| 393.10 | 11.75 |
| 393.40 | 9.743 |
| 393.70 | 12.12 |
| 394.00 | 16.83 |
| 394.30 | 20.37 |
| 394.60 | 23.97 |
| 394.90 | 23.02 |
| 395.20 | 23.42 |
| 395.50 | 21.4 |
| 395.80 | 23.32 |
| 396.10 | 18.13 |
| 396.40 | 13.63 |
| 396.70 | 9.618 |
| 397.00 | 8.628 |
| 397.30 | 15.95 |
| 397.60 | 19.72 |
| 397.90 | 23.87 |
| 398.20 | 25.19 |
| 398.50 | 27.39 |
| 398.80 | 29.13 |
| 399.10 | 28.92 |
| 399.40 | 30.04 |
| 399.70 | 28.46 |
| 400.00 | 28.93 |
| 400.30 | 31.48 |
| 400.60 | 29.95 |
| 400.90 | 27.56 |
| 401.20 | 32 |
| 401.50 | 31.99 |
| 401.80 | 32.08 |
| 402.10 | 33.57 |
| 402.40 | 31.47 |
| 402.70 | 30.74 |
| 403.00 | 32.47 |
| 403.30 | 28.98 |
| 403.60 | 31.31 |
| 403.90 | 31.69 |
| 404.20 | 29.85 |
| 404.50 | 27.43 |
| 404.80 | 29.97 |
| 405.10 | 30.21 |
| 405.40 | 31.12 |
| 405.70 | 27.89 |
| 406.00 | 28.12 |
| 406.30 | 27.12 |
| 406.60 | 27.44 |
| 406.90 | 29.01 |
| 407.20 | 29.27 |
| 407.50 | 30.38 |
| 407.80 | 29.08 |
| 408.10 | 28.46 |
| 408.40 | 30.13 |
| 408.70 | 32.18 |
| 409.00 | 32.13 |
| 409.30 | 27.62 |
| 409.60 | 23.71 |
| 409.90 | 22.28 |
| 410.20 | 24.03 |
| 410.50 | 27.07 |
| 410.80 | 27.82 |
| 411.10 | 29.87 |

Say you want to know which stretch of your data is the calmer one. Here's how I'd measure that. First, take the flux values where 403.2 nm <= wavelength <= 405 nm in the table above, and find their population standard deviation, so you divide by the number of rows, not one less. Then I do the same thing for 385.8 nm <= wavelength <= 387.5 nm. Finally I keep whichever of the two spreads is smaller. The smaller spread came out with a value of 1.4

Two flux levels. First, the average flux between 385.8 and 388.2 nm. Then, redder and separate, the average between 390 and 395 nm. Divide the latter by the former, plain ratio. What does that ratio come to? 0.92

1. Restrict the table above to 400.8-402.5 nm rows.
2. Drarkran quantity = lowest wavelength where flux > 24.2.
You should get 400.90 nm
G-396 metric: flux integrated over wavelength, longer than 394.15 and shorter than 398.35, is 81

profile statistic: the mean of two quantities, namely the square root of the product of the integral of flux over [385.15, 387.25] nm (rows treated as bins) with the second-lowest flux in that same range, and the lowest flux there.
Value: 25.3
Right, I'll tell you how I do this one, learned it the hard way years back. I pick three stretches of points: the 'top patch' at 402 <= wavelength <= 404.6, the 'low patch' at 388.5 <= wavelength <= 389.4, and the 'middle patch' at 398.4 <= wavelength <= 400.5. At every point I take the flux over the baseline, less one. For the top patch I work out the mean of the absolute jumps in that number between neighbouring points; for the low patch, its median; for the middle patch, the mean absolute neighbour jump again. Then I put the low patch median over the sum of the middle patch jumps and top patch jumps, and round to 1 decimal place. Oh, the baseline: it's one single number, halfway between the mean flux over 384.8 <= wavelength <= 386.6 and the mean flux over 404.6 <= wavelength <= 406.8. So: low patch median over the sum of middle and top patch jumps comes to -2.9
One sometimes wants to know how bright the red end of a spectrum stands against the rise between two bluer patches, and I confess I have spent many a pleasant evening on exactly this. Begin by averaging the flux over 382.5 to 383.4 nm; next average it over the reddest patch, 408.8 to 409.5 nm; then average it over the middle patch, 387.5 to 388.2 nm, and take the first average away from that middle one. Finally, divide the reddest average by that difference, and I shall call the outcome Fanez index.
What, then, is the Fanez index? 4.9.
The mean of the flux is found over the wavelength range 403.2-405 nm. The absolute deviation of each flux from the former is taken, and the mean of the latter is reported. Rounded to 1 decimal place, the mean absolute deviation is 1.1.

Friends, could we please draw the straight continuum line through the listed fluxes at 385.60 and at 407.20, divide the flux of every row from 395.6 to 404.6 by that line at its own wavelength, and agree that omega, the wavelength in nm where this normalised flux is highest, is 402.10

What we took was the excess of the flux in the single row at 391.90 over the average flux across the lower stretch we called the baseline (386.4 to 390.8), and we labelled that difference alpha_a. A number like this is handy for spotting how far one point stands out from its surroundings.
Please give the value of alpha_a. 3.4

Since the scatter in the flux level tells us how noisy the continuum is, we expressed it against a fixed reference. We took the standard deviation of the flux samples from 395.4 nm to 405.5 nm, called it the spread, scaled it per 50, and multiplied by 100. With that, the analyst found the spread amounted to 13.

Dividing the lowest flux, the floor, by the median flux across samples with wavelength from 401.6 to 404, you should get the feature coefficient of 0.92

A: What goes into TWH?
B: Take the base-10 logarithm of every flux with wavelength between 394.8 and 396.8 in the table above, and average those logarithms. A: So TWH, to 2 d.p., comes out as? 1.26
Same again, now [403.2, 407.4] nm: 1.47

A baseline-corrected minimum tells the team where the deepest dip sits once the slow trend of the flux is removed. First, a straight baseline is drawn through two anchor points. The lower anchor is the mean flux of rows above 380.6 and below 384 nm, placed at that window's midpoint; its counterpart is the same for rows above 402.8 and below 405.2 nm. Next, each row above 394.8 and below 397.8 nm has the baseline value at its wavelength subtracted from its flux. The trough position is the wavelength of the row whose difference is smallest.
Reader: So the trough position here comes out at 397.00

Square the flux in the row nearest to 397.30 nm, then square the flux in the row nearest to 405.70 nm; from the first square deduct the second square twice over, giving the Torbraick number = -1301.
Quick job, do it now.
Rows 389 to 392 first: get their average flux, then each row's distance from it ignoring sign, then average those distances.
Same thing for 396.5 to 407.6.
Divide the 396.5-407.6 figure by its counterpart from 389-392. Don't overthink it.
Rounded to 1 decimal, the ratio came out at 1.6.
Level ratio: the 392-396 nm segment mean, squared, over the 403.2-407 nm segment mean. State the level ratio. 12.3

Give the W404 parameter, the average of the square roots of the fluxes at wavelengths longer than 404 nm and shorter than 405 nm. 5.4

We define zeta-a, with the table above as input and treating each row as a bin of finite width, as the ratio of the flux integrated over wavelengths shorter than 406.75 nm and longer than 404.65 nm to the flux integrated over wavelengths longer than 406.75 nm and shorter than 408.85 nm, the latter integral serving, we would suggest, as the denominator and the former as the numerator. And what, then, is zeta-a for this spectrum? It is 0.97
